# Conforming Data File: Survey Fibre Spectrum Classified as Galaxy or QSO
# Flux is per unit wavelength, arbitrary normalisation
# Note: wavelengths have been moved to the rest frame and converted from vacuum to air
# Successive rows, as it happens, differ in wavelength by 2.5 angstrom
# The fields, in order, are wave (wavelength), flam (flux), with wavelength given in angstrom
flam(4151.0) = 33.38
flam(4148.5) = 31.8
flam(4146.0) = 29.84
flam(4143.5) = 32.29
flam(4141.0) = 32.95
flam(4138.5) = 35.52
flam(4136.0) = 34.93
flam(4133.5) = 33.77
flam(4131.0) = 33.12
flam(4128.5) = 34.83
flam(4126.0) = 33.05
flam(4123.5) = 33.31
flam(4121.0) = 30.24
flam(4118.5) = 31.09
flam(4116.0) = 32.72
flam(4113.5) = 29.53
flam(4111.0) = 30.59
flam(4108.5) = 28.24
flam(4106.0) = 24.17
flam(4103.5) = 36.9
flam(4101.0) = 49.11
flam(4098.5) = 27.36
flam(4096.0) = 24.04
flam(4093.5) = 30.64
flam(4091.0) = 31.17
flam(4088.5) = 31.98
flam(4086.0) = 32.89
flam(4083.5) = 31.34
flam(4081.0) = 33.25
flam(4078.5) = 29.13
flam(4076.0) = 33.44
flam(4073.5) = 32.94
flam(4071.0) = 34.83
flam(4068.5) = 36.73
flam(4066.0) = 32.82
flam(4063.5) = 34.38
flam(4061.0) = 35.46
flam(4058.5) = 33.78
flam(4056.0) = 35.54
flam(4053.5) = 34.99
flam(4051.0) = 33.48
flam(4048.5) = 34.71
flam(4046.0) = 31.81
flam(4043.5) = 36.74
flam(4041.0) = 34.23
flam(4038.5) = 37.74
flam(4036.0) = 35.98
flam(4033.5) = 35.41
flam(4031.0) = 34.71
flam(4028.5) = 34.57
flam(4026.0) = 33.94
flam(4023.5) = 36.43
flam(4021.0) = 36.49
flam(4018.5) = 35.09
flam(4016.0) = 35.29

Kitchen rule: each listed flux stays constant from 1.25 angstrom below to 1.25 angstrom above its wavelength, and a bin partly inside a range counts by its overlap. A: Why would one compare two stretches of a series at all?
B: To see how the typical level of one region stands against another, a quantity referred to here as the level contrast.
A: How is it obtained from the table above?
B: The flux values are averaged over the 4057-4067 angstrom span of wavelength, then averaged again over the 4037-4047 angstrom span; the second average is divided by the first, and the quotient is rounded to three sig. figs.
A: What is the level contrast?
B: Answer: 1.03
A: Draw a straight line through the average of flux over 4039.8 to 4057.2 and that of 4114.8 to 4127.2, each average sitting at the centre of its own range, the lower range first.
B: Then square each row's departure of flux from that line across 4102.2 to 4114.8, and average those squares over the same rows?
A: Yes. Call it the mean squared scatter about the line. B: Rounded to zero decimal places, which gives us 24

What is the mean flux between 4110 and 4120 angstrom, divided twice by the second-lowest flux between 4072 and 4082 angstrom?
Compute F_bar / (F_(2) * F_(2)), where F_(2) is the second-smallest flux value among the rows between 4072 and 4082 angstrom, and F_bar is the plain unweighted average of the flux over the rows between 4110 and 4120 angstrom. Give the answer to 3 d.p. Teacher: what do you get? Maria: 0.029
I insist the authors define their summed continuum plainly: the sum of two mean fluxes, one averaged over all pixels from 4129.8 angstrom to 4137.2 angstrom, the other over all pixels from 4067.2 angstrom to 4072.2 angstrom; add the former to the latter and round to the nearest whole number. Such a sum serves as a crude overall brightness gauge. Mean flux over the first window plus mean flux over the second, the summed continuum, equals 70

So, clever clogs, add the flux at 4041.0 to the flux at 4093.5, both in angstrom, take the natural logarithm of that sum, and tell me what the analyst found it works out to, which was 4.17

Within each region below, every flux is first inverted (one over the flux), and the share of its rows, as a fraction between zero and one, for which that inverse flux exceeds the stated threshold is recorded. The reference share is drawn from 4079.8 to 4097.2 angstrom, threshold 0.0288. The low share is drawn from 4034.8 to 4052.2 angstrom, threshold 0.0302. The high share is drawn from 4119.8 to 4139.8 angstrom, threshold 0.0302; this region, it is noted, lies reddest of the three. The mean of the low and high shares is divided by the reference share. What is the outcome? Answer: 0.20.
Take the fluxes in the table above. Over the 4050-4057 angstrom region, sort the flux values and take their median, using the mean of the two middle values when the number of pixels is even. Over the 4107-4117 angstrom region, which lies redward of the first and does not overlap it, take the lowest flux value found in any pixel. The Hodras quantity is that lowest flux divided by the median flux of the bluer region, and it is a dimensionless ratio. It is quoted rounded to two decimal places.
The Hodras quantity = 0.81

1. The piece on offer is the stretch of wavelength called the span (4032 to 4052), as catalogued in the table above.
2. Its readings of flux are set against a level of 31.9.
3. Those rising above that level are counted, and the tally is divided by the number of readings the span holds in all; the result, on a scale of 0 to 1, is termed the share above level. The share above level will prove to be 0.9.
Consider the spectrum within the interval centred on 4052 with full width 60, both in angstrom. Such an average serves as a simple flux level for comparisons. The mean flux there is 34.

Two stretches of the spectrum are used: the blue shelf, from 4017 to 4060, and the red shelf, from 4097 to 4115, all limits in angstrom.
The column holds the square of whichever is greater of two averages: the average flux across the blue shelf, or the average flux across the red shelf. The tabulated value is 1228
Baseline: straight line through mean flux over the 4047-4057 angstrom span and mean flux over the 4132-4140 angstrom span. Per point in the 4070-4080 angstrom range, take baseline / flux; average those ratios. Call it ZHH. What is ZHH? 1.07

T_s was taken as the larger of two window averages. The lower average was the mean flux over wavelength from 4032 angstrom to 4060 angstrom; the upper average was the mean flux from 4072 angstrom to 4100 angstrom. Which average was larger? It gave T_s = 34.9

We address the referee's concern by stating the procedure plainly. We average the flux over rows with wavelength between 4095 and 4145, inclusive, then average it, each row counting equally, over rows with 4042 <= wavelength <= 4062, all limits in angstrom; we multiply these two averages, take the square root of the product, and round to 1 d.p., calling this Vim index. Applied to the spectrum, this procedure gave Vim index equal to 33.5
